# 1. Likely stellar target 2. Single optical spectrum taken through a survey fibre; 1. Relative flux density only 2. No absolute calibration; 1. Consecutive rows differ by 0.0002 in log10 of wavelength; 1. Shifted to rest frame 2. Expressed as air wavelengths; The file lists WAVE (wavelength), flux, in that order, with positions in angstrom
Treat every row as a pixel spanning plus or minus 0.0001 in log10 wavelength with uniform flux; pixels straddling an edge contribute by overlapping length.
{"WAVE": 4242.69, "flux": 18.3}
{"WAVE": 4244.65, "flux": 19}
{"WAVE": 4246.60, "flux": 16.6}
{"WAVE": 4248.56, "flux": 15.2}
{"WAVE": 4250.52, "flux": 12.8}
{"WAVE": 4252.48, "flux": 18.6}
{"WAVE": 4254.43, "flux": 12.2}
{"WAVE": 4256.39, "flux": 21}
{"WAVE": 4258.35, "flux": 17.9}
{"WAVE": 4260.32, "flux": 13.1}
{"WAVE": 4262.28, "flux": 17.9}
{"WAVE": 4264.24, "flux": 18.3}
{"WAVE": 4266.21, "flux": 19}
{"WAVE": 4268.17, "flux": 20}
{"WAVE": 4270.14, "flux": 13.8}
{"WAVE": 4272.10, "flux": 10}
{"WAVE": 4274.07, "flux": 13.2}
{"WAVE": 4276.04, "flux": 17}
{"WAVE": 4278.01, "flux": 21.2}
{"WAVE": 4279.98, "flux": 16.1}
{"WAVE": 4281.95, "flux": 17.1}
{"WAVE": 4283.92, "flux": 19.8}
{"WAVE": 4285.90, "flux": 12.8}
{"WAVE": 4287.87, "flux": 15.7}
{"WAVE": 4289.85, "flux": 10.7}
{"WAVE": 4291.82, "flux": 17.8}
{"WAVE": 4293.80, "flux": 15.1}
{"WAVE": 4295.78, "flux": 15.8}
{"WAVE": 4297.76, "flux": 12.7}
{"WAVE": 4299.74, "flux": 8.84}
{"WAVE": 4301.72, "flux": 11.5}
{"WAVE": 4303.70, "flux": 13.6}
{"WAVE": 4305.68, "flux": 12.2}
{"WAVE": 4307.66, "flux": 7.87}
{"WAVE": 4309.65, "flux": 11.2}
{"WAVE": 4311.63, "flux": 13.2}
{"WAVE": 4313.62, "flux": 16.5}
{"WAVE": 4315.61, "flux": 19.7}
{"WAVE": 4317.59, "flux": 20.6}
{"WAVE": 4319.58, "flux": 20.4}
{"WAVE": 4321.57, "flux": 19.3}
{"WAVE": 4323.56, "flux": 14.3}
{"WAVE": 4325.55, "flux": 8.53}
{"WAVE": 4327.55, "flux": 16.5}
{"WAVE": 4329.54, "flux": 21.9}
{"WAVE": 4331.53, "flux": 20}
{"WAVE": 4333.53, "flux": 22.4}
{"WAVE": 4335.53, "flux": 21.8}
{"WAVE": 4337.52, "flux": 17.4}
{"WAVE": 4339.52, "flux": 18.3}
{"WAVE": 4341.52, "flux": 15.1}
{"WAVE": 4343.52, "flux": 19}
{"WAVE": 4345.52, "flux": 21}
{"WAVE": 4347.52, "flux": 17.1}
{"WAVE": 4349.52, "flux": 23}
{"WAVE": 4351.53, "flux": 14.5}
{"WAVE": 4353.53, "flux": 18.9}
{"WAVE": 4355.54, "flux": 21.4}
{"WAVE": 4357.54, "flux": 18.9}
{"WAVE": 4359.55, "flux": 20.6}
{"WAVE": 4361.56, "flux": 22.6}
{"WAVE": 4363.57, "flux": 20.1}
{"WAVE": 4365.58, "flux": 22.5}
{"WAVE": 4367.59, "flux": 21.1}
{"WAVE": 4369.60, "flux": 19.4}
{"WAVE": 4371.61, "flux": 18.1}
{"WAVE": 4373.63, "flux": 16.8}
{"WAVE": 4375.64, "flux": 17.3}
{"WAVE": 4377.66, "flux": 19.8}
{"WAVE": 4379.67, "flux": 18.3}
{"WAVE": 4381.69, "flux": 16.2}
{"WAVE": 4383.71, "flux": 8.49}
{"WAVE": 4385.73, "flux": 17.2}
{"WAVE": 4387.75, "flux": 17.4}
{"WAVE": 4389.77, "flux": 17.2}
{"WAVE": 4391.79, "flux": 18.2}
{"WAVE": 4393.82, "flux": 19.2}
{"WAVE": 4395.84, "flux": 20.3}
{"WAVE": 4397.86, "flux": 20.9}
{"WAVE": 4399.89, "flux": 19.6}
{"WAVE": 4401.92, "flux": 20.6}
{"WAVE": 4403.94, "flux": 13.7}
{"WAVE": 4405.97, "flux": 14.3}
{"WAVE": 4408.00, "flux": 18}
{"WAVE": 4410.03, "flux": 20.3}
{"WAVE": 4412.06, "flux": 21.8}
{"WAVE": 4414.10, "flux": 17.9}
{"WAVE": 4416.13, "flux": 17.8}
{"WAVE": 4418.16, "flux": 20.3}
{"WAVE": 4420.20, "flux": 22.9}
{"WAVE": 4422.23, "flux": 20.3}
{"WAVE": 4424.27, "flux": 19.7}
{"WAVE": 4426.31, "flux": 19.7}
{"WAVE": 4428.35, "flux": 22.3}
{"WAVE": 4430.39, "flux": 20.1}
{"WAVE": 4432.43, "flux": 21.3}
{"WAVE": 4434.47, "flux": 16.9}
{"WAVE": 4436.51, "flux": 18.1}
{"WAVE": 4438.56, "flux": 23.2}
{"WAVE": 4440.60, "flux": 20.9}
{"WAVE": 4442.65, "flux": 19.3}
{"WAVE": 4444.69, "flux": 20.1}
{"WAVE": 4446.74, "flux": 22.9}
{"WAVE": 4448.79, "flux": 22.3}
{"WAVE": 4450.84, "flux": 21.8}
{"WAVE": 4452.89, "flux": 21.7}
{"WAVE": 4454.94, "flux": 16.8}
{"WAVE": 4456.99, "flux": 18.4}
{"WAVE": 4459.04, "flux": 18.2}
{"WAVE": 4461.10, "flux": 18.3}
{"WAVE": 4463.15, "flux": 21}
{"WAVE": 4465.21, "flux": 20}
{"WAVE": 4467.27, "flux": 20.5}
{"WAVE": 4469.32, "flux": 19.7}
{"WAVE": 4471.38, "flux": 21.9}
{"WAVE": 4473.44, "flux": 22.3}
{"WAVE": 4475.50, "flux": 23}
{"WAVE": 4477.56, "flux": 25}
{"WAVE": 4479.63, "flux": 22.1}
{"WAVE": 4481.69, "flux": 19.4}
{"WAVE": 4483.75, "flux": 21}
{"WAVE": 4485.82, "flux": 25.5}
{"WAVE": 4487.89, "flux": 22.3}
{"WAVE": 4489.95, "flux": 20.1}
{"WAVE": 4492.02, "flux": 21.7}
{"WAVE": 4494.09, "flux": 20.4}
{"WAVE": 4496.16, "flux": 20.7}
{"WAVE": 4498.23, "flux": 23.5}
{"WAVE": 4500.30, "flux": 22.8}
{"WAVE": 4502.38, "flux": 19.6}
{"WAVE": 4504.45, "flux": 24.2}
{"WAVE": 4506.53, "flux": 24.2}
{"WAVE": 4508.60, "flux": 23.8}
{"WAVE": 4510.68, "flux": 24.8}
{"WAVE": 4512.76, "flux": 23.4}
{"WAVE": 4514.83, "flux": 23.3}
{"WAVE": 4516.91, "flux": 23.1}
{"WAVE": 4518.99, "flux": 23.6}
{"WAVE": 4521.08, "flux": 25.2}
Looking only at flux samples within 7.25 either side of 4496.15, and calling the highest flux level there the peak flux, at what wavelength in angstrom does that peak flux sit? 4498.23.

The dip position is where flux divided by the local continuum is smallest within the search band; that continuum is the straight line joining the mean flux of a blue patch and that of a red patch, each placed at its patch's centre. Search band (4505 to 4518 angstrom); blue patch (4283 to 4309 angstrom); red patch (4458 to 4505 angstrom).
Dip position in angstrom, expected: 4516.91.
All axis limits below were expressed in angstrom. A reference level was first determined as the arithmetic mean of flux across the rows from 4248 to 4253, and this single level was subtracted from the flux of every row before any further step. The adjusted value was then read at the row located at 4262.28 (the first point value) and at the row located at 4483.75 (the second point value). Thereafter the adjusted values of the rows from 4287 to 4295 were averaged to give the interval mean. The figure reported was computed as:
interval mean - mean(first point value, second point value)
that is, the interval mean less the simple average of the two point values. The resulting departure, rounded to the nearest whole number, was -5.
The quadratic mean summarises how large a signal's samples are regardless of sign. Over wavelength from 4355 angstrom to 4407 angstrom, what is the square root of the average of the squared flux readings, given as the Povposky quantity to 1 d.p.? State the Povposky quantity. 18.7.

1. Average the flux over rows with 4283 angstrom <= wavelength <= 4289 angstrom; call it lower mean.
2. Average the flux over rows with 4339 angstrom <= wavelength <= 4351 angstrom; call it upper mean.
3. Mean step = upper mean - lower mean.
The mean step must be 3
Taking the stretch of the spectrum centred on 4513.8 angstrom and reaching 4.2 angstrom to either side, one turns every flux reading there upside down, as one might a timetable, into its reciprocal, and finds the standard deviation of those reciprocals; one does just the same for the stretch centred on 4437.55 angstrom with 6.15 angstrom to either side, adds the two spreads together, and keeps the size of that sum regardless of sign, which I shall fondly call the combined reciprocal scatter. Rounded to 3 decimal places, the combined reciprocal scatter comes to 0.007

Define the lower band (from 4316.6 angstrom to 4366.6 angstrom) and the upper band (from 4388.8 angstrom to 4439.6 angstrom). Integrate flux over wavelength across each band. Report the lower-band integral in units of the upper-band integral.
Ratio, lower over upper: 0.97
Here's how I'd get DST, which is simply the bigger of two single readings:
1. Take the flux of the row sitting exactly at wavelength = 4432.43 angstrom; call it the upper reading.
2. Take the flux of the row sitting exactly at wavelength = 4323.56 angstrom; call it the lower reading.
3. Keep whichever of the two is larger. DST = 21.3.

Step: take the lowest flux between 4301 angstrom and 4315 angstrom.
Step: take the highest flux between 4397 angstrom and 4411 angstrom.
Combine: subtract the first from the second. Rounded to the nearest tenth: 13.0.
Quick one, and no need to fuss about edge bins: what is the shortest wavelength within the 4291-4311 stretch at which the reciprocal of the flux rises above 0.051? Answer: 4291.82 angstrom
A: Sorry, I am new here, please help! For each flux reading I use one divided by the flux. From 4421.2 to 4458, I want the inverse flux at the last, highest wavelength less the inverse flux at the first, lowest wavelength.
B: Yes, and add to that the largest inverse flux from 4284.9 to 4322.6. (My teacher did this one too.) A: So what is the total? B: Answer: 0.132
